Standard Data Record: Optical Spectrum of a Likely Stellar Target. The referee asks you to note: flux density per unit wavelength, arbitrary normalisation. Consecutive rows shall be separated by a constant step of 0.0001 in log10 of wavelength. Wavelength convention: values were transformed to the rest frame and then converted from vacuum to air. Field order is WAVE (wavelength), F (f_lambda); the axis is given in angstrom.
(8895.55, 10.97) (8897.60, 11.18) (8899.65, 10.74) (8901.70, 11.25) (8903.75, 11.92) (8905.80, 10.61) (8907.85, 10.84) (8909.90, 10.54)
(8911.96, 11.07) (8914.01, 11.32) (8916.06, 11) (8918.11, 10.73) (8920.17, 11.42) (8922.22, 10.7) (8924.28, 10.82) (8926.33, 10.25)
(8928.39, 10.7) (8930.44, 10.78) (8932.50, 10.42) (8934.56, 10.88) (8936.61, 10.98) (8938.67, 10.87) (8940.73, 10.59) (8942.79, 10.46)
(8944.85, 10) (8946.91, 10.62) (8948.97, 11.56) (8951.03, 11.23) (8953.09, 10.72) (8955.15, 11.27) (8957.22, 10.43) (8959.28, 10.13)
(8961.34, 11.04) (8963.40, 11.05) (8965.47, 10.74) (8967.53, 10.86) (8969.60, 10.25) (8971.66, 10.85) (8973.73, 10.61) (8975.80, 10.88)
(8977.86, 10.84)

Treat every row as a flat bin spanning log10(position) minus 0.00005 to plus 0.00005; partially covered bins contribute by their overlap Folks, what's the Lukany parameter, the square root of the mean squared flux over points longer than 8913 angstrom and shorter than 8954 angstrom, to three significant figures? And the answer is 10.8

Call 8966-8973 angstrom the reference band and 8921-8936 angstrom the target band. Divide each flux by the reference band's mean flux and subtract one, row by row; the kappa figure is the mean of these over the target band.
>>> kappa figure 0.00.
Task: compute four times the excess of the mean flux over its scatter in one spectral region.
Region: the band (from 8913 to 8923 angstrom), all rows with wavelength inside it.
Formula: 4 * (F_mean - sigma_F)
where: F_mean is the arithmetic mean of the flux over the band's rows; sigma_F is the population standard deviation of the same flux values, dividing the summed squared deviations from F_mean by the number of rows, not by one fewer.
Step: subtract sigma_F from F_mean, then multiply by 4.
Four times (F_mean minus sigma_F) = 43.0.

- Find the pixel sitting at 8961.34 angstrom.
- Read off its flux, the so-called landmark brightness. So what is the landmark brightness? 11.04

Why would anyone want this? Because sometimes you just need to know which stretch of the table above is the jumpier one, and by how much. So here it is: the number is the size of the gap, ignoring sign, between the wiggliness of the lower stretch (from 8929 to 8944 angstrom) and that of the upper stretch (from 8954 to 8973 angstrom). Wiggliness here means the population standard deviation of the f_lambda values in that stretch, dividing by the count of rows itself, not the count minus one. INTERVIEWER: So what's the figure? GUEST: 0.16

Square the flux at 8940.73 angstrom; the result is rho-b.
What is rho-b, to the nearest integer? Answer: 112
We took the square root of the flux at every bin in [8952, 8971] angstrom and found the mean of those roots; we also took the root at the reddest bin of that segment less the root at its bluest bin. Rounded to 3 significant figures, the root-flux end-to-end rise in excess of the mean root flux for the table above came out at -3.35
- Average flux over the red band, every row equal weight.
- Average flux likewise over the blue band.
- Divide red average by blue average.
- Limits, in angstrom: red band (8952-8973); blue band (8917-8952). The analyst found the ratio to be 0.997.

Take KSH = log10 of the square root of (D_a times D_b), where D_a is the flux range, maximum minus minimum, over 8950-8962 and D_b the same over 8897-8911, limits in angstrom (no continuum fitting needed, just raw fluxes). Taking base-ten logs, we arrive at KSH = 0.10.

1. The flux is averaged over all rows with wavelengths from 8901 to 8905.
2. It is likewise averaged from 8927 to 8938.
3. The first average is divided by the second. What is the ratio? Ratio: 1.08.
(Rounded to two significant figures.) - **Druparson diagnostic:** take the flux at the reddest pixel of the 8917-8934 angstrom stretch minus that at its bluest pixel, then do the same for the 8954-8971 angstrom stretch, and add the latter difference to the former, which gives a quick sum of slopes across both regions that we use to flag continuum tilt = -1.3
